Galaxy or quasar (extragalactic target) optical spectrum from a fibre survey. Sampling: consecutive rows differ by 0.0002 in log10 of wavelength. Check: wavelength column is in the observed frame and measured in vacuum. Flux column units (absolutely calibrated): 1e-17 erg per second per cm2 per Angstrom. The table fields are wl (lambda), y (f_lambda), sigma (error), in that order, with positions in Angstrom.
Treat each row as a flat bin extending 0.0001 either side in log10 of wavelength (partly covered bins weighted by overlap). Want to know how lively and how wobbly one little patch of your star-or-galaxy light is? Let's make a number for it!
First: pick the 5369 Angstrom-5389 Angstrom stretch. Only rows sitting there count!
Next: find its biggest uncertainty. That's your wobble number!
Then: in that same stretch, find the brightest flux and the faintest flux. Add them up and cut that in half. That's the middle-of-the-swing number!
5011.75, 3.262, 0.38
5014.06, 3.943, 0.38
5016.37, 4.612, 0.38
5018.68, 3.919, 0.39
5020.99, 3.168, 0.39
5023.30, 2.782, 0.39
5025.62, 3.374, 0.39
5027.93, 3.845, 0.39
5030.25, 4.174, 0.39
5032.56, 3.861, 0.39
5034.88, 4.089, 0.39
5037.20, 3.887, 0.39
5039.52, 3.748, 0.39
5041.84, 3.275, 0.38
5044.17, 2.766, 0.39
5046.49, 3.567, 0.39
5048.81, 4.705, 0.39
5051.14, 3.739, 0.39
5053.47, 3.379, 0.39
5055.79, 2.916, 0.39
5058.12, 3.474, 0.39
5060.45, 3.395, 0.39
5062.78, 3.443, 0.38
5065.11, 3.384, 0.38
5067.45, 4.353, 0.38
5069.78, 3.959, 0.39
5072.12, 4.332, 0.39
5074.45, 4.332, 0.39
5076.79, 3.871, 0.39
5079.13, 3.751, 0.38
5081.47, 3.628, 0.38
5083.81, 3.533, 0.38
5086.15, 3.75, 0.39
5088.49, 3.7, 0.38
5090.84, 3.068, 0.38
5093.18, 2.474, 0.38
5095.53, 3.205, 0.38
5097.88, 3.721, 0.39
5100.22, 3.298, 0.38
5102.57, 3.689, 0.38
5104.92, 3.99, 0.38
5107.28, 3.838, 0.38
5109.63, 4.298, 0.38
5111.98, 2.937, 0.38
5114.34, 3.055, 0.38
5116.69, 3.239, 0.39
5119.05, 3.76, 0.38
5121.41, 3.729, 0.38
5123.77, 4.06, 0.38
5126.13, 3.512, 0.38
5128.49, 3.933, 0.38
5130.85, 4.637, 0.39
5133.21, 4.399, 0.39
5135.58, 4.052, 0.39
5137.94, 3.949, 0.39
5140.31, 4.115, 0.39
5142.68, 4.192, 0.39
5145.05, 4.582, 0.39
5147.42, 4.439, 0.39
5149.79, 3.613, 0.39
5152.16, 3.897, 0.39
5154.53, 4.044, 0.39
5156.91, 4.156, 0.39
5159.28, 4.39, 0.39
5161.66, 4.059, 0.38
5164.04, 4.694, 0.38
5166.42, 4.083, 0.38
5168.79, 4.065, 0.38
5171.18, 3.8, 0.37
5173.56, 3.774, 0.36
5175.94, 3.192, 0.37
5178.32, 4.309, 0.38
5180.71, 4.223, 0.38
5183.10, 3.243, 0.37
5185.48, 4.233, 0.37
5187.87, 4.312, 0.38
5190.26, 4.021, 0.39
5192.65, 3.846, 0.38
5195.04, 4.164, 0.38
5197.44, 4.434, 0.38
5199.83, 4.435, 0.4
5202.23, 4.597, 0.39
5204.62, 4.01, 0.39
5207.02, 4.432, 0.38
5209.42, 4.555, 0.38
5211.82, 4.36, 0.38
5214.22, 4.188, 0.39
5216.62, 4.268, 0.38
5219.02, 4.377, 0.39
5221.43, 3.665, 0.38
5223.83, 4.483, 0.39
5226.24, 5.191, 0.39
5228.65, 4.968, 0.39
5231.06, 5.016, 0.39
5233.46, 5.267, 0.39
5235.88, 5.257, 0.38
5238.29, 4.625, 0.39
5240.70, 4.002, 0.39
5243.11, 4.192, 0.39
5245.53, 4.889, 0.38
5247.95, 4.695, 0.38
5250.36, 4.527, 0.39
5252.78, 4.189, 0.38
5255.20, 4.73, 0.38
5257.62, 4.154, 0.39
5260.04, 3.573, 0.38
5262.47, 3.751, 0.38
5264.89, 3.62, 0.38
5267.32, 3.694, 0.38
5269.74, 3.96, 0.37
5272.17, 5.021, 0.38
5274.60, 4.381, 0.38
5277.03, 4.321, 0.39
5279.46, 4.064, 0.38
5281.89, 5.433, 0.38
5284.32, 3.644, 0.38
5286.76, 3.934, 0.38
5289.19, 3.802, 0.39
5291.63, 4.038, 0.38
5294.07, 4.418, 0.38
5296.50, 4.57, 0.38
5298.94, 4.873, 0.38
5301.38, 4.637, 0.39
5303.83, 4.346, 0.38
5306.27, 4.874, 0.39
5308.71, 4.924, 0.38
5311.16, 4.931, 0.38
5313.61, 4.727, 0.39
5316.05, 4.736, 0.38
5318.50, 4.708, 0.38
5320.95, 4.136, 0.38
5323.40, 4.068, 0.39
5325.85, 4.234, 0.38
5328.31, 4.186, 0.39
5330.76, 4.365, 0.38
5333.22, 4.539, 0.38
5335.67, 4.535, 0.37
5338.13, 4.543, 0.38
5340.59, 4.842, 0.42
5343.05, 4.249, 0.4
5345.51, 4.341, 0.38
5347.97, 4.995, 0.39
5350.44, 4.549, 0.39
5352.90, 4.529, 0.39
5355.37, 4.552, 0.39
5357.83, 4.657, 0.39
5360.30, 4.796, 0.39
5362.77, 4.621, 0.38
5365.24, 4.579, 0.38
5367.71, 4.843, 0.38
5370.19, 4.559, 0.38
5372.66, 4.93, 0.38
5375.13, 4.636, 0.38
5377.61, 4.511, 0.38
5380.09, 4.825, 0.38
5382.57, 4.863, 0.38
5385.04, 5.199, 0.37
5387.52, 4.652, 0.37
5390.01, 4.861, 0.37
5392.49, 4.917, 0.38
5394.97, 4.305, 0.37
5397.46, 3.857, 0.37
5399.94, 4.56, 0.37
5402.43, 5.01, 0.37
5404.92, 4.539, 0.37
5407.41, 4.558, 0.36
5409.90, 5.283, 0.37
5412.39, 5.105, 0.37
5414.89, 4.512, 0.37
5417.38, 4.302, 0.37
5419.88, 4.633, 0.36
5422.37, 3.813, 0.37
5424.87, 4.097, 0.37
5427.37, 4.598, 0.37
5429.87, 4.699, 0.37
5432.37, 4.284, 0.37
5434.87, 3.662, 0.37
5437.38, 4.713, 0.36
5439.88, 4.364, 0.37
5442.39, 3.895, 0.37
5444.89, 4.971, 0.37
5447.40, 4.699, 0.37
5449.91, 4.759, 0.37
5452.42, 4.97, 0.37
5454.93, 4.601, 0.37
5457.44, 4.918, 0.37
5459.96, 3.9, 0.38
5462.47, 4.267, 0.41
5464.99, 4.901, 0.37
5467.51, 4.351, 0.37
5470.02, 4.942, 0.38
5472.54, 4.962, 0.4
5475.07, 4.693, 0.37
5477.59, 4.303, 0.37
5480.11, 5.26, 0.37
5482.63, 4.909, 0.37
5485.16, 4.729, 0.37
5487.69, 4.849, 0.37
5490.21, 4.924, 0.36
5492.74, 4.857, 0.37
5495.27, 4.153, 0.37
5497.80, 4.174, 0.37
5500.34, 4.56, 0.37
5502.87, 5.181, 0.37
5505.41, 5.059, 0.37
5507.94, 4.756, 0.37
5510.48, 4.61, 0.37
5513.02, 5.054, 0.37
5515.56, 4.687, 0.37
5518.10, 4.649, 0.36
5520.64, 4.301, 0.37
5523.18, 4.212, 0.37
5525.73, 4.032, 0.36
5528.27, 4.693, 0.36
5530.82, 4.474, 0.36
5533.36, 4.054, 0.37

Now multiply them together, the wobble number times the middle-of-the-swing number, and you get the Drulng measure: 1.84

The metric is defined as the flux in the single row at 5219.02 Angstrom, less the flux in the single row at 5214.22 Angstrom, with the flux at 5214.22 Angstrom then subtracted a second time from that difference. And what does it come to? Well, -4.0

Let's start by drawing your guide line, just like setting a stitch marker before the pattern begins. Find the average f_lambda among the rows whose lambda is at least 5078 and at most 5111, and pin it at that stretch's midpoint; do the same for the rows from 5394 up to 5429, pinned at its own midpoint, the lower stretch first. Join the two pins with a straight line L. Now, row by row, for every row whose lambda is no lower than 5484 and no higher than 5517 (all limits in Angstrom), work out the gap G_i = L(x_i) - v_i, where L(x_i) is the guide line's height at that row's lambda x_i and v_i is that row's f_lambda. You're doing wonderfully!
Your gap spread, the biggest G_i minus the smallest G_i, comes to 1.01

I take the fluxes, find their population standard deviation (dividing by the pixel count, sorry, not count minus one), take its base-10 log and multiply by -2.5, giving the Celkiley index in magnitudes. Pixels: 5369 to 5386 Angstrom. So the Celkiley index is 1.6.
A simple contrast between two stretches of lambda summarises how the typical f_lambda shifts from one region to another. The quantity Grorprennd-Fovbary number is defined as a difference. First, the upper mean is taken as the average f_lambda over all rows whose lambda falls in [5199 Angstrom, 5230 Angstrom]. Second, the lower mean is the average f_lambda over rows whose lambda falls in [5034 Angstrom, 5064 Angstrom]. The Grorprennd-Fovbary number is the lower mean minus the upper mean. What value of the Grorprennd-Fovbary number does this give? -0.86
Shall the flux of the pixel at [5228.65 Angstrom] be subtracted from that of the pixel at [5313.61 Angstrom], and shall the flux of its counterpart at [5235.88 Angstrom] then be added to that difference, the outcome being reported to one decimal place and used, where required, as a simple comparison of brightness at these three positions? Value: 5.0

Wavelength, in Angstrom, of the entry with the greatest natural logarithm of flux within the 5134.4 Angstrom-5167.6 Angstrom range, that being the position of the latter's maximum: 5164.04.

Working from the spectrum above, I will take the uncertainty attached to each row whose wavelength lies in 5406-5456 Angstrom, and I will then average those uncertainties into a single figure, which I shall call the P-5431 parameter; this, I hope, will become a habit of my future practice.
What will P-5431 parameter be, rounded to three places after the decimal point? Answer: 0.369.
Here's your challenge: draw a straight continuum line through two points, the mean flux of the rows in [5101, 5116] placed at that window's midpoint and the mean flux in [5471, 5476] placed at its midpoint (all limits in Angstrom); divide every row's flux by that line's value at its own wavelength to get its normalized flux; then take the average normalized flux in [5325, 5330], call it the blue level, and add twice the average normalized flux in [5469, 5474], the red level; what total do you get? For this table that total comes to 3.02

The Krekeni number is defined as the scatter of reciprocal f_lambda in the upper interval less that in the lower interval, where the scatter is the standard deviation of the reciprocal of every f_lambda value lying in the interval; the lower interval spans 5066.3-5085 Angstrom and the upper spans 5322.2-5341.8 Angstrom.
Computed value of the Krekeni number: -0.008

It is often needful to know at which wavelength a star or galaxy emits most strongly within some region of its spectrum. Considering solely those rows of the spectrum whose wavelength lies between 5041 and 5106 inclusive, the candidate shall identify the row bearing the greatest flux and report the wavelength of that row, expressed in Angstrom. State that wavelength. 5048.81 Angstrom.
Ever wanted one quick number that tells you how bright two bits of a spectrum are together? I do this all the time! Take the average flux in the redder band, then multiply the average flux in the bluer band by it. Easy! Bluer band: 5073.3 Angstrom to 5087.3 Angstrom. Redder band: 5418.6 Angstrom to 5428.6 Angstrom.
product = 16.3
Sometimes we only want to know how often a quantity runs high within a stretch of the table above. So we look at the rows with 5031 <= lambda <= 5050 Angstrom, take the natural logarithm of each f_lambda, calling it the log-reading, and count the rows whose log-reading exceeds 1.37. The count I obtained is 2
